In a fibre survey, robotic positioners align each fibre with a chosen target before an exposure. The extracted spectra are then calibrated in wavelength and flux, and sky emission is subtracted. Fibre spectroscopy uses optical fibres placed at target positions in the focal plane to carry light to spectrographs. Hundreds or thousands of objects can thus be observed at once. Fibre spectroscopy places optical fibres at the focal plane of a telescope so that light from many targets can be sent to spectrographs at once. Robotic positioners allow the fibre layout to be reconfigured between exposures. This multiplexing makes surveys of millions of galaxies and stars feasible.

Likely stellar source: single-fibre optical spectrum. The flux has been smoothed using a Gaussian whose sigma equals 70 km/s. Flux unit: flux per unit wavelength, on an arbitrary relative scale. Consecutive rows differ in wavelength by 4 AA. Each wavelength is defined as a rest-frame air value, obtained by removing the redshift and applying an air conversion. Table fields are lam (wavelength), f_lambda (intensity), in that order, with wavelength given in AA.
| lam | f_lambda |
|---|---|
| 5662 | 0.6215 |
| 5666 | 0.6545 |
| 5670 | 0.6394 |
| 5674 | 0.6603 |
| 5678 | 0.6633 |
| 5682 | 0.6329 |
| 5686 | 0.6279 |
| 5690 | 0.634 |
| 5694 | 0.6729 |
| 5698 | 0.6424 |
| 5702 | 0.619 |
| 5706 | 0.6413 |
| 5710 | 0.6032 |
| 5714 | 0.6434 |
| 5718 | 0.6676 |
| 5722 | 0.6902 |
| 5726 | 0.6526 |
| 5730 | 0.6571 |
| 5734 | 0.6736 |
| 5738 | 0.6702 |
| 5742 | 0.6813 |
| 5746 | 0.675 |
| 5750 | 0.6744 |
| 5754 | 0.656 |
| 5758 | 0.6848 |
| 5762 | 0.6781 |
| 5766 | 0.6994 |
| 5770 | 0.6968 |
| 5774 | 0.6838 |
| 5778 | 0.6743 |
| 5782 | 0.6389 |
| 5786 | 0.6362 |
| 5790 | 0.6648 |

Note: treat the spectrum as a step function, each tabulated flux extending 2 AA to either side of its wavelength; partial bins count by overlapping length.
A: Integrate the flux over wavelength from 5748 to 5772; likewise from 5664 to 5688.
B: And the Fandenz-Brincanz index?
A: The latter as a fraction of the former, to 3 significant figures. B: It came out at 0.948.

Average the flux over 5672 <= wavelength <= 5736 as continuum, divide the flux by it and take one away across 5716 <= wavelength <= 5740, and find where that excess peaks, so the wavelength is 5722 AA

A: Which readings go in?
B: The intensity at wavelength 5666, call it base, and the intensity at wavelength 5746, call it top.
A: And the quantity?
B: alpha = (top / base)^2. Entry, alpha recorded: 1.06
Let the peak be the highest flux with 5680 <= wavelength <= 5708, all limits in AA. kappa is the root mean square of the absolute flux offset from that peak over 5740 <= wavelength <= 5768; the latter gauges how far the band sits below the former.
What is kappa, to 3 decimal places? 0.013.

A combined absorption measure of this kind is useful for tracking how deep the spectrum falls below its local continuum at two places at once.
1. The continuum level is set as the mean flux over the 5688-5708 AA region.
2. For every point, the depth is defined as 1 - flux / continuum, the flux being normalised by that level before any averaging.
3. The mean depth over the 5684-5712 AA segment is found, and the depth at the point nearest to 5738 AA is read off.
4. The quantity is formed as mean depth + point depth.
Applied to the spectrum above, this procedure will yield -0.032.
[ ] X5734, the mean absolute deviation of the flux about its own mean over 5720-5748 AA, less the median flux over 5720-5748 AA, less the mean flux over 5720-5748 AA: -1.34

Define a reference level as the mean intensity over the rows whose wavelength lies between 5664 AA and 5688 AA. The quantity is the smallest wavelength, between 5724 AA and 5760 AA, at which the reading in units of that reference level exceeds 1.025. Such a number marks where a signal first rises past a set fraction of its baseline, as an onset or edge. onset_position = 5734 AA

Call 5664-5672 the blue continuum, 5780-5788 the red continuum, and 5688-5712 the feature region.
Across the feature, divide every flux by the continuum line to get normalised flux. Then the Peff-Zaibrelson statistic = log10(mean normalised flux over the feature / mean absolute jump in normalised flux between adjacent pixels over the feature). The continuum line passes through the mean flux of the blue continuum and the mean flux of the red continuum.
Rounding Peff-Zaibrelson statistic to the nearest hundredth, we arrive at 1.32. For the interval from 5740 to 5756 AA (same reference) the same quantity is 1.92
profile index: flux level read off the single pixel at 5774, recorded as 0.6838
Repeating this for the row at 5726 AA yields 0.6526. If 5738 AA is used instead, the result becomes 0.6702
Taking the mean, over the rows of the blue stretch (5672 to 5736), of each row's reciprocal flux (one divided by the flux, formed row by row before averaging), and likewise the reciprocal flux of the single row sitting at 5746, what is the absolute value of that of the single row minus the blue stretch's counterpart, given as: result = 0.061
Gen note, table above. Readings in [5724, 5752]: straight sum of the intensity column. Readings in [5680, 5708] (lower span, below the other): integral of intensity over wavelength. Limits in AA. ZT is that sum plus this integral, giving 22.6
